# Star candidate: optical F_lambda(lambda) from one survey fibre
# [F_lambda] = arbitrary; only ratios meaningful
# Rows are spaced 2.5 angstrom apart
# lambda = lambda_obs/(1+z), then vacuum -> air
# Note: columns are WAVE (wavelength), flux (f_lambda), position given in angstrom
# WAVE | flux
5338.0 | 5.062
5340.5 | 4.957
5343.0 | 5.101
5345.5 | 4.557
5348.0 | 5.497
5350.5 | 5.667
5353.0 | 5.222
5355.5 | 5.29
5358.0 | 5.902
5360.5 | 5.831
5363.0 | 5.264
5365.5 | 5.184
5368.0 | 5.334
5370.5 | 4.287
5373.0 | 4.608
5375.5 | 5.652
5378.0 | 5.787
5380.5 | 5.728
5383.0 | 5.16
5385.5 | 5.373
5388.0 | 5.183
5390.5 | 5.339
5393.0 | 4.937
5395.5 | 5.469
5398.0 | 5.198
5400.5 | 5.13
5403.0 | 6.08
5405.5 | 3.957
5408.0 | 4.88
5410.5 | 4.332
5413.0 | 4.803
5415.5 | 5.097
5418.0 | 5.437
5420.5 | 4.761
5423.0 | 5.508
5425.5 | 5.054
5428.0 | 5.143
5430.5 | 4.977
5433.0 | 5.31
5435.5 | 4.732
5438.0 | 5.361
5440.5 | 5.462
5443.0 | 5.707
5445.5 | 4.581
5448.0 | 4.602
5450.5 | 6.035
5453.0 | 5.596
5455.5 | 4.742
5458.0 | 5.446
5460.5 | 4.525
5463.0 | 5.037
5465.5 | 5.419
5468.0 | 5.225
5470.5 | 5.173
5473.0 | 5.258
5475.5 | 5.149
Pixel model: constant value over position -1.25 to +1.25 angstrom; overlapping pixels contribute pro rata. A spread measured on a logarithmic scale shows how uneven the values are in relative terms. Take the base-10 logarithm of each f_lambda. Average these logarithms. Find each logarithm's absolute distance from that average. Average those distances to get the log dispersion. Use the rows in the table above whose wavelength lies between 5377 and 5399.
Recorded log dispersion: 0.017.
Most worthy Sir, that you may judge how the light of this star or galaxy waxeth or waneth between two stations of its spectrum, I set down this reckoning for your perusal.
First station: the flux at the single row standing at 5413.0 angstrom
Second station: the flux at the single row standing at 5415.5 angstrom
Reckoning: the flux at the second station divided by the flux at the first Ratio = 1.06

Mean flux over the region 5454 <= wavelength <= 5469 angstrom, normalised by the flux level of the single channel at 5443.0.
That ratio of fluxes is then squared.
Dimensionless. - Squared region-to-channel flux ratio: 0.79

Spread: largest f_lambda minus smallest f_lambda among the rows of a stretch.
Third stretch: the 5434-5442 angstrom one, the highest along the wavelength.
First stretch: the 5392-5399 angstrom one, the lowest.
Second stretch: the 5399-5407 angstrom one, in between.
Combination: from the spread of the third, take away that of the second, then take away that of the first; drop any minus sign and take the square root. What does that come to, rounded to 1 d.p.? 1.4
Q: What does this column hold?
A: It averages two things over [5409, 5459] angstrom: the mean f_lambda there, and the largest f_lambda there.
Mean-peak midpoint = 5.58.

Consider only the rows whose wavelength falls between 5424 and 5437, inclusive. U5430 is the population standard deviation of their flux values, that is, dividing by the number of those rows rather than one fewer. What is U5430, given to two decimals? 0.19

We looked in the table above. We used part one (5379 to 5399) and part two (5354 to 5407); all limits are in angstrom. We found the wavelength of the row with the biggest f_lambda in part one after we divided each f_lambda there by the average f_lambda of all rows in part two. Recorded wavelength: 5380.5 angstrom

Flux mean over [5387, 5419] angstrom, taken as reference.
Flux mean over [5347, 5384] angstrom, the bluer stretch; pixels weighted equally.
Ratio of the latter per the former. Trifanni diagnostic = 1.06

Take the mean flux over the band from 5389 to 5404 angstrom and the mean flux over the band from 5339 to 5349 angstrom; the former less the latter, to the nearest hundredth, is 0.33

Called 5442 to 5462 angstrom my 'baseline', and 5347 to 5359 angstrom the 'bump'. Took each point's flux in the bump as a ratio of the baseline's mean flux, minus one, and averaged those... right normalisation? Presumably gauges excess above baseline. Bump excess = 0.070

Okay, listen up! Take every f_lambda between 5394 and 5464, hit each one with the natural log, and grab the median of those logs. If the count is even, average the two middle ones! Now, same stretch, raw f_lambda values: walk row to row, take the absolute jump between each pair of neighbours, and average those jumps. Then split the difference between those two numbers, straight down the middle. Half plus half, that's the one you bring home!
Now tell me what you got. 1.11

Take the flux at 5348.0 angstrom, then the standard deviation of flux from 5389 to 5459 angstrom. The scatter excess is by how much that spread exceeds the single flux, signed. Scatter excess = -5.02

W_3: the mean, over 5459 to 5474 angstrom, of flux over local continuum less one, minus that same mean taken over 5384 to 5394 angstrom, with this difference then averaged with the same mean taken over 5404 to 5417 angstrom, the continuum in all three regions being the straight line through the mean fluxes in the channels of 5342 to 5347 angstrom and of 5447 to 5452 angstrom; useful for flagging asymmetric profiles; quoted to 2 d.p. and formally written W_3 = -0.10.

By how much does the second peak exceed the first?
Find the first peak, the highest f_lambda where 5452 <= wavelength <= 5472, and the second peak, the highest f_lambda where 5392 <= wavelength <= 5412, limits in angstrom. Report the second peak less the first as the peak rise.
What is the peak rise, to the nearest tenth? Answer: 0.5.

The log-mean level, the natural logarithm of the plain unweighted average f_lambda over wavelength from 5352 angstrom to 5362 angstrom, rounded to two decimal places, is 1.72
